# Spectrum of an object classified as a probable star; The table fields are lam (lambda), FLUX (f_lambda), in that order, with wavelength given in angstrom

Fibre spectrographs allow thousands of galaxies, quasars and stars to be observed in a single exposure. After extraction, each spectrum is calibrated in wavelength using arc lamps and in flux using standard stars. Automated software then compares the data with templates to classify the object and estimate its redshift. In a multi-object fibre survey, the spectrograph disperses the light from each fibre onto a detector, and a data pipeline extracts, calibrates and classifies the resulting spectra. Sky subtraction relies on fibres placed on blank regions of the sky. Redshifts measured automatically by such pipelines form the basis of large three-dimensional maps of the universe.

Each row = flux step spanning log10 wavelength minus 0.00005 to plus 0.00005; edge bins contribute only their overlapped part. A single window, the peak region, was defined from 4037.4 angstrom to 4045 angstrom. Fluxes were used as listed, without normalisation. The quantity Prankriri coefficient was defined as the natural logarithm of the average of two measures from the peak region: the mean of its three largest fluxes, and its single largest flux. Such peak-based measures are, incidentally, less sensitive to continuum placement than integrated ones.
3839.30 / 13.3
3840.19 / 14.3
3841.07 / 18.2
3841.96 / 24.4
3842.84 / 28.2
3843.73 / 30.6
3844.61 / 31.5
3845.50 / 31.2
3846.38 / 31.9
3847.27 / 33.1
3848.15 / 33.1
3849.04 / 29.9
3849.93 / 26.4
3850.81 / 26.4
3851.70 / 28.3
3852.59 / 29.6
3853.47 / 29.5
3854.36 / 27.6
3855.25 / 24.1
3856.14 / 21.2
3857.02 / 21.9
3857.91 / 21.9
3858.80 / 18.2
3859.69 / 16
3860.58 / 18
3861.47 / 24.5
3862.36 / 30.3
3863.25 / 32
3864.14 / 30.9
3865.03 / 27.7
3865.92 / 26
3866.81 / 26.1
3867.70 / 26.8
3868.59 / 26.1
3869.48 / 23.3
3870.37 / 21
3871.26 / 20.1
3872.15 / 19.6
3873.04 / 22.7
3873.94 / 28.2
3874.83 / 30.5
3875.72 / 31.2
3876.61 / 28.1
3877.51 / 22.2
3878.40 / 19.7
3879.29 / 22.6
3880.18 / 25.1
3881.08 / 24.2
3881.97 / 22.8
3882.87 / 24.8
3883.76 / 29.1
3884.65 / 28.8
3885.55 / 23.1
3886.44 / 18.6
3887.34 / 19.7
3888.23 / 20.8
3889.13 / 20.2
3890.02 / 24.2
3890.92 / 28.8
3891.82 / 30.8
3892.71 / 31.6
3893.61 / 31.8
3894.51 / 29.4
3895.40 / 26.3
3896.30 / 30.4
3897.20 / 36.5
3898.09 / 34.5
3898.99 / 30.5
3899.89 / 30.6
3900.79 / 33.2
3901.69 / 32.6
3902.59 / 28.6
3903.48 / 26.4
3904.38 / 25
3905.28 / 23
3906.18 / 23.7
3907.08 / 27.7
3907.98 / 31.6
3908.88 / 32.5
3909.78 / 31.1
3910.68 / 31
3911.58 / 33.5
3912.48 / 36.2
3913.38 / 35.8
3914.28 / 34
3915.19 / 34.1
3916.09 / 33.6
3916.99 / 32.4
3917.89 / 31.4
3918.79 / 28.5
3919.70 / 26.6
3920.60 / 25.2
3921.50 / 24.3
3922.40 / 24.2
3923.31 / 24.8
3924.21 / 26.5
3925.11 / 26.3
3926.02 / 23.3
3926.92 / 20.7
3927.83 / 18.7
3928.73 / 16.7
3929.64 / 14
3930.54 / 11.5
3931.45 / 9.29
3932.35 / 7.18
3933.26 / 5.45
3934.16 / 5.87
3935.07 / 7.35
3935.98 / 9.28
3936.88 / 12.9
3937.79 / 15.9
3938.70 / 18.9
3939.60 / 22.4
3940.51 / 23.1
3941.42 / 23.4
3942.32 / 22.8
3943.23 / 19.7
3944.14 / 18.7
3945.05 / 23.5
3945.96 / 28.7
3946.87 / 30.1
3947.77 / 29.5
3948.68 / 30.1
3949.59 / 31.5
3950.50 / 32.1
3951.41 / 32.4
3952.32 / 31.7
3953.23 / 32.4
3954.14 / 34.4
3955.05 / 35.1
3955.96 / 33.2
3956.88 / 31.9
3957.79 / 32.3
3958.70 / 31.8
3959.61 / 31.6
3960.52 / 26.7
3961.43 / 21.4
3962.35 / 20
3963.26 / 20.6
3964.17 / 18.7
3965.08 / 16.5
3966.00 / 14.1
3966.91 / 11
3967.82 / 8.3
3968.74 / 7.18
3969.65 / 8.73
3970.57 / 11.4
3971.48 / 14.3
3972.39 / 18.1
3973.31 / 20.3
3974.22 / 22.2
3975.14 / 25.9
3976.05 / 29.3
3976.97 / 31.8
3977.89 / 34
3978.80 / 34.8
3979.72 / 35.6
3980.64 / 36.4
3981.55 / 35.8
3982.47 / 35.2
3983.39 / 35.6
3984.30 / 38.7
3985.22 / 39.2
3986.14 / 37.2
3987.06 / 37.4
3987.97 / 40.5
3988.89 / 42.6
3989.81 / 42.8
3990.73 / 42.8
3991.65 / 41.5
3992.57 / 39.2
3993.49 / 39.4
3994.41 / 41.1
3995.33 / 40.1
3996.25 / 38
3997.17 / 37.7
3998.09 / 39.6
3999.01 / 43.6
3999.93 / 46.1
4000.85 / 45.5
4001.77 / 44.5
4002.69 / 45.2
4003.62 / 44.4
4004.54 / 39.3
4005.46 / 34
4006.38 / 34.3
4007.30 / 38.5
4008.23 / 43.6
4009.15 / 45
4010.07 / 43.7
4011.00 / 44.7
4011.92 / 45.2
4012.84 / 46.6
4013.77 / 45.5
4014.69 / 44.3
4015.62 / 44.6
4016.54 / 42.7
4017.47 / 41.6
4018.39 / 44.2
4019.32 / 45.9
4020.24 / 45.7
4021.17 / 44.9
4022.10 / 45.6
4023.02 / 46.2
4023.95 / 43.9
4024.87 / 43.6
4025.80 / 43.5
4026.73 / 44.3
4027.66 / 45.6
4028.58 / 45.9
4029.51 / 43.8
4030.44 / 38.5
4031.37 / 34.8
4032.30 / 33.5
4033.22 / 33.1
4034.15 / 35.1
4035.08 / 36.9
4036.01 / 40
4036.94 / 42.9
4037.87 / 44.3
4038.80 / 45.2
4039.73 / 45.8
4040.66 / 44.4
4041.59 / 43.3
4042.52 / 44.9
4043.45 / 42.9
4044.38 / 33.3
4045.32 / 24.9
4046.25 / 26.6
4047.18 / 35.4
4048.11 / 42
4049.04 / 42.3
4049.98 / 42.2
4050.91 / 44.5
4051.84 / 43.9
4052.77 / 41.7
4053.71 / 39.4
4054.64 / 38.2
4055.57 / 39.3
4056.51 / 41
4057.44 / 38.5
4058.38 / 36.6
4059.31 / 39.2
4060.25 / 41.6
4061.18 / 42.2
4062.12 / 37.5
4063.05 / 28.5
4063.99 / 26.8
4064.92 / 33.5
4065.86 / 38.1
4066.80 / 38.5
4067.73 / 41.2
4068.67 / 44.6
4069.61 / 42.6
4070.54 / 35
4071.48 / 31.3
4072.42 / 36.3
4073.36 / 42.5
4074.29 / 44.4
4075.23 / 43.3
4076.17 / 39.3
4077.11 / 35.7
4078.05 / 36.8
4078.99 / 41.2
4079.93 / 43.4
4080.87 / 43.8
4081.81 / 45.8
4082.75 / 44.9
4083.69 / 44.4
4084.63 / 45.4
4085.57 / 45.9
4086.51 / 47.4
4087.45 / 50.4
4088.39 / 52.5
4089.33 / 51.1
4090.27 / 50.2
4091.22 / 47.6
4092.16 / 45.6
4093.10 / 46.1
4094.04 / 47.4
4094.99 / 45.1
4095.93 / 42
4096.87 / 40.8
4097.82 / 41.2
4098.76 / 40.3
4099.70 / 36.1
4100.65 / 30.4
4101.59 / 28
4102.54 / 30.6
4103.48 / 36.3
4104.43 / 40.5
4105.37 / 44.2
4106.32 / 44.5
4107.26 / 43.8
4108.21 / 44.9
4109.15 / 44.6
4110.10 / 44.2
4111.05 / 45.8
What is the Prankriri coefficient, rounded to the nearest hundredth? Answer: 3.82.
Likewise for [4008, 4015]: 3.83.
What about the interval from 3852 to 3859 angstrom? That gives 3.38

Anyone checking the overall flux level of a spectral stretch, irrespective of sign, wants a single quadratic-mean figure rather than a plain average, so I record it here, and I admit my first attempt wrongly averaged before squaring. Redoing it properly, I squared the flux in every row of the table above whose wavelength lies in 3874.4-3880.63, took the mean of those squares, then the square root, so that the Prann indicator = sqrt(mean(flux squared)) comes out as 26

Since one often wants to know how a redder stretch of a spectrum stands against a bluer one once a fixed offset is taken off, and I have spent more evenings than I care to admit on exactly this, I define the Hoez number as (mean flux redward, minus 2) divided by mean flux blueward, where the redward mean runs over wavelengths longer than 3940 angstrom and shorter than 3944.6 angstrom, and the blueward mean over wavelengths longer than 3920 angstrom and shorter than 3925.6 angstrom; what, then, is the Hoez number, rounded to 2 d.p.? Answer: 0.77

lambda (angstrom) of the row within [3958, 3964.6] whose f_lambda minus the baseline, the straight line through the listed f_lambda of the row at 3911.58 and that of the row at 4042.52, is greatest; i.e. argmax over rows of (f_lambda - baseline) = 3958.70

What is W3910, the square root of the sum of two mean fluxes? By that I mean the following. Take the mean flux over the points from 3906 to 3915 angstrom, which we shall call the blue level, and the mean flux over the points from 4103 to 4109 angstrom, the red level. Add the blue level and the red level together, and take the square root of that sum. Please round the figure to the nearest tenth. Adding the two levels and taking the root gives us 8.6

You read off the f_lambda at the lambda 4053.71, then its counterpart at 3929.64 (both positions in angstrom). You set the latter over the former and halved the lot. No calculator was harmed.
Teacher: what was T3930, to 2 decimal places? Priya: 0.18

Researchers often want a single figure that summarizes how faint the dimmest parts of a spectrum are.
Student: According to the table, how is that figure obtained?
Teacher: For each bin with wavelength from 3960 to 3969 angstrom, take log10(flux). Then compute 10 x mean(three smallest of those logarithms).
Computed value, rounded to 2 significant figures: 9.4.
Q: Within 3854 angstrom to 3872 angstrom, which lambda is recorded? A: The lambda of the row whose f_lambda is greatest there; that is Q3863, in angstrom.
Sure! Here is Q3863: 3863.25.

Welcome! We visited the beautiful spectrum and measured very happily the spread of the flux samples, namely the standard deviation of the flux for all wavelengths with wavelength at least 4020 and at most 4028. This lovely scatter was 1.0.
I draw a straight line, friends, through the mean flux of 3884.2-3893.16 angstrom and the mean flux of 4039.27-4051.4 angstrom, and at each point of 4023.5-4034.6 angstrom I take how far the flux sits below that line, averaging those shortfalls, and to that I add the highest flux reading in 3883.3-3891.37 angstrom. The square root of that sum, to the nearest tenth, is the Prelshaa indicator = 5.2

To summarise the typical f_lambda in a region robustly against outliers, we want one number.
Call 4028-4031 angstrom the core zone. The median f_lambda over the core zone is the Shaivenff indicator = 44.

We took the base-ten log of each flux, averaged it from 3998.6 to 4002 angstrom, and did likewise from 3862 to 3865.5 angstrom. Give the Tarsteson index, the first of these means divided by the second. 1.12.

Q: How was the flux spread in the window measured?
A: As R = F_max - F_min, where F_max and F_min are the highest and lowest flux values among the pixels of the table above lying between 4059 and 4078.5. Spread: 17.8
